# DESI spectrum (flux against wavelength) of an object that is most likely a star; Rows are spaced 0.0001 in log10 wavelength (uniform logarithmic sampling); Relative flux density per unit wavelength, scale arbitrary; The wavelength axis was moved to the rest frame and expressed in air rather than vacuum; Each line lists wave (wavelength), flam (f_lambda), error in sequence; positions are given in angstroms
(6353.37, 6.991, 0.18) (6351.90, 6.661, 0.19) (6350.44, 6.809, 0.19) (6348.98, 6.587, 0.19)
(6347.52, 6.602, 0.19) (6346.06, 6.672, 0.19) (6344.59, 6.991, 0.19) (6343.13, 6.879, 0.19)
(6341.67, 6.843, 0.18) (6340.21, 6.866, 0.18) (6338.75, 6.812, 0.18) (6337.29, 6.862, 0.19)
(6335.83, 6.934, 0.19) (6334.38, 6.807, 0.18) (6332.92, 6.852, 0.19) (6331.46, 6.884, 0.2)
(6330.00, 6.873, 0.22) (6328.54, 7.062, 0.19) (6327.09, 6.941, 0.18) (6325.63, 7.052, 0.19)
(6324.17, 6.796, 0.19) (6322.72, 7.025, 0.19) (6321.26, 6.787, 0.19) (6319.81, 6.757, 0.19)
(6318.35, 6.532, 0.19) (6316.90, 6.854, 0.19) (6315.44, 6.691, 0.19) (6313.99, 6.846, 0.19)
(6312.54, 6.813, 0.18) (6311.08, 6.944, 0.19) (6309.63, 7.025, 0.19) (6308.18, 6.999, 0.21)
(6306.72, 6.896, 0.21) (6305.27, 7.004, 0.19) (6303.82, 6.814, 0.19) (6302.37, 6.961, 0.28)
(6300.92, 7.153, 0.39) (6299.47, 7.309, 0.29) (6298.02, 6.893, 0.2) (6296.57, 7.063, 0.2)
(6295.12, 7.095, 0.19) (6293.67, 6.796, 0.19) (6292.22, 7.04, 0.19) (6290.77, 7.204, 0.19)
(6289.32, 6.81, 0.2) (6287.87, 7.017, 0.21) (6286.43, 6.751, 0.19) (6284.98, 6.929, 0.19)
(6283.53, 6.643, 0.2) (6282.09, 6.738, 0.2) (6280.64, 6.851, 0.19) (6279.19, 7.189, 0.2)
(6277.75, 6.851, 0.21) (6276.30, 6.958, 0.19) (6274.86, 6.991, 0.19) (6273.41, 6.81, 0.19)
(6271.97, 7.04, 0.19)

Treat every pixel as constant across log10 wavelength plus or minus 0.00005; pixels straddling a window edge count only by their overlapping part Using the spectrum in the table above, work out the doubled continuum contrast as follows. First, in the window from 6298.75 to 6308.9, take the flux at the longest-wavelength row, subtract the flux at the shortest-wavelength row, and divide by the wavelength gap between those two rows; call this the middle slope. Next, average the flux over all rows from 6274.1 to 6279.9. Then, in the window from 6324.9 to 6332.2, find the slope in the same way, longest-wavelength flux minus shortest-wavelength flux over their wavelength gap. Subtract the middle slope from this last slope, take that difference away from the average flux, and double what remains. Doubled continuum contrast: 14.0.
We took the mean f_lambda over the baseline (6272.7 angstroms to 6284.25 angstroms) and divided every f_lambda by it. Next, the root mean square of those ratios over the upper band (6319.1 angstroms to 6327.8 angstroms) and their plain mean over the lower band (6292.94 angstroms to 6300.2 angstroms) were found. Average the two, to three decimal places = 1.012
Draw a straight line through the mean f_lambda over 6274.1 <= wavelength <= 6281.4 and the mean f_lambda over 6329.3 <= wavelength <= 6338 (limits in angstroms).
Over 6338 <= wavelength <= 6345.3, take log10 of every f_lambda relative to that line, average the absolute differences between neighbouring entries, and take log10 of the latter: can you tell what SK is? -2.44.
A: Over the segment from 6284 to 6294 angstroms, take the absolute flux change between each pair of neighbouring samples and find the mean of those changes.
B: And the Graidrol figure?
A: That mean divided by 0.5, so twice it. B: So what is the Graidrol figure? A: 0.48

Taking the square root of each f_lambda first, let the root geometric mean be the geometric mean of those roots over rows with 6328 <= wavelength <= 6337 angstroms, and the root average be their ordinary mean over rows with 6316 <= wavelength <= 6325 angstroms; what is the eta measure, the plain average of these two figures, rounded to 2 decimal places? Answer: 2.62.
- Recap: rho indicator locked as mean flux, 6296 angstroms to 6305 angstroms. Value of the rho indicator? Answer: 7.03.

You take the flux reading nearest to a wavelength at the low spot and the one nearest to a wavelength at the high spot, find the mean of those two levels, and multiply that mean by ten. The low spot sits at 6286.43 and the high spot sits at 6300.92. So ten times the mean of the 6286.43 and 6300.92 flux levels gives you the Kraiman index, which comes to 69.5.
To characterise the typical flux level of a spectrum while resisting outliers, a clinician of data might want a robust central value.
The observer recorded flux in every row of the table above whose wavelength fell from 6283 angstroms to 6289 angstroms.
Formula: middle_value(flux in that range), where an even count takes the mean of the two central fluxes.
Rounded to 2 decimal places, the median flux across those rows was 6.84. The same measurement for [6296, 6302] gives 7.11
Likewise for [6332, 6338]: 6.86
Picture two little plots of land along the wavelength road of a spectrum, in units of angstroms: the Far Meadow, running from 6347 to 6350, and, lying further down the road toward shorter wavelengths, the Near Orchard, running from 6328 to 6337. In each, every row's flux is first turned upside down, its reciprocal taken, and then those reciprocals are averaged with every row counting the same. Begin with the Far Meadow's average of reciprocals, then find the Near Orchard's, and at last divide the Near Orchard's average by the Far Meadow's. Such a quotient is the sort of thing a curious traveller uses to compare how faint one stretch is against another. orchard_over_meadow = 0.96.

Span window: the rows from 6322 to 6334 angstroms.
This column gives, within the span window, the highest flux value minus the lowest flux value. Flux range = 0.27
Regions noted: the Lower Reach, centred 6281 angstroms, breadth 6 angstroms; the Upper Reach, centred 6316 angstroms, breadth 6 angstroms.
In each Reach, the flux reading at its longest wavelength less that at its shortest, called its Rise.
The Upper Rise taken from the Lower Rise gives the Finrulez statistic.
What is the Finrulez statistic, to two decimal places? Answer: -0.23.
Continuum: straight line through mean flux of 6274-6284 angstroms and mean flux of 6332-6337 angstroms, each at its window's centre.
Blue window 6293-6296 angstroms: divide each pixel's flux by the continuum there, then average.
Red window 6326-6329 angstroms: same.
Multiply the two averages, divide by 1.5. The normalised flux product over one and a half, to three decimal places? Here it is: 0.686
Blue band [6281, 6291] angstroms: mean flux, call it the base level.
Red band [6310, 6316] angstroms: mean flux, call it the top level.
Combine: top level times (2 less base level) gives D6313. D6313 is -33.2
